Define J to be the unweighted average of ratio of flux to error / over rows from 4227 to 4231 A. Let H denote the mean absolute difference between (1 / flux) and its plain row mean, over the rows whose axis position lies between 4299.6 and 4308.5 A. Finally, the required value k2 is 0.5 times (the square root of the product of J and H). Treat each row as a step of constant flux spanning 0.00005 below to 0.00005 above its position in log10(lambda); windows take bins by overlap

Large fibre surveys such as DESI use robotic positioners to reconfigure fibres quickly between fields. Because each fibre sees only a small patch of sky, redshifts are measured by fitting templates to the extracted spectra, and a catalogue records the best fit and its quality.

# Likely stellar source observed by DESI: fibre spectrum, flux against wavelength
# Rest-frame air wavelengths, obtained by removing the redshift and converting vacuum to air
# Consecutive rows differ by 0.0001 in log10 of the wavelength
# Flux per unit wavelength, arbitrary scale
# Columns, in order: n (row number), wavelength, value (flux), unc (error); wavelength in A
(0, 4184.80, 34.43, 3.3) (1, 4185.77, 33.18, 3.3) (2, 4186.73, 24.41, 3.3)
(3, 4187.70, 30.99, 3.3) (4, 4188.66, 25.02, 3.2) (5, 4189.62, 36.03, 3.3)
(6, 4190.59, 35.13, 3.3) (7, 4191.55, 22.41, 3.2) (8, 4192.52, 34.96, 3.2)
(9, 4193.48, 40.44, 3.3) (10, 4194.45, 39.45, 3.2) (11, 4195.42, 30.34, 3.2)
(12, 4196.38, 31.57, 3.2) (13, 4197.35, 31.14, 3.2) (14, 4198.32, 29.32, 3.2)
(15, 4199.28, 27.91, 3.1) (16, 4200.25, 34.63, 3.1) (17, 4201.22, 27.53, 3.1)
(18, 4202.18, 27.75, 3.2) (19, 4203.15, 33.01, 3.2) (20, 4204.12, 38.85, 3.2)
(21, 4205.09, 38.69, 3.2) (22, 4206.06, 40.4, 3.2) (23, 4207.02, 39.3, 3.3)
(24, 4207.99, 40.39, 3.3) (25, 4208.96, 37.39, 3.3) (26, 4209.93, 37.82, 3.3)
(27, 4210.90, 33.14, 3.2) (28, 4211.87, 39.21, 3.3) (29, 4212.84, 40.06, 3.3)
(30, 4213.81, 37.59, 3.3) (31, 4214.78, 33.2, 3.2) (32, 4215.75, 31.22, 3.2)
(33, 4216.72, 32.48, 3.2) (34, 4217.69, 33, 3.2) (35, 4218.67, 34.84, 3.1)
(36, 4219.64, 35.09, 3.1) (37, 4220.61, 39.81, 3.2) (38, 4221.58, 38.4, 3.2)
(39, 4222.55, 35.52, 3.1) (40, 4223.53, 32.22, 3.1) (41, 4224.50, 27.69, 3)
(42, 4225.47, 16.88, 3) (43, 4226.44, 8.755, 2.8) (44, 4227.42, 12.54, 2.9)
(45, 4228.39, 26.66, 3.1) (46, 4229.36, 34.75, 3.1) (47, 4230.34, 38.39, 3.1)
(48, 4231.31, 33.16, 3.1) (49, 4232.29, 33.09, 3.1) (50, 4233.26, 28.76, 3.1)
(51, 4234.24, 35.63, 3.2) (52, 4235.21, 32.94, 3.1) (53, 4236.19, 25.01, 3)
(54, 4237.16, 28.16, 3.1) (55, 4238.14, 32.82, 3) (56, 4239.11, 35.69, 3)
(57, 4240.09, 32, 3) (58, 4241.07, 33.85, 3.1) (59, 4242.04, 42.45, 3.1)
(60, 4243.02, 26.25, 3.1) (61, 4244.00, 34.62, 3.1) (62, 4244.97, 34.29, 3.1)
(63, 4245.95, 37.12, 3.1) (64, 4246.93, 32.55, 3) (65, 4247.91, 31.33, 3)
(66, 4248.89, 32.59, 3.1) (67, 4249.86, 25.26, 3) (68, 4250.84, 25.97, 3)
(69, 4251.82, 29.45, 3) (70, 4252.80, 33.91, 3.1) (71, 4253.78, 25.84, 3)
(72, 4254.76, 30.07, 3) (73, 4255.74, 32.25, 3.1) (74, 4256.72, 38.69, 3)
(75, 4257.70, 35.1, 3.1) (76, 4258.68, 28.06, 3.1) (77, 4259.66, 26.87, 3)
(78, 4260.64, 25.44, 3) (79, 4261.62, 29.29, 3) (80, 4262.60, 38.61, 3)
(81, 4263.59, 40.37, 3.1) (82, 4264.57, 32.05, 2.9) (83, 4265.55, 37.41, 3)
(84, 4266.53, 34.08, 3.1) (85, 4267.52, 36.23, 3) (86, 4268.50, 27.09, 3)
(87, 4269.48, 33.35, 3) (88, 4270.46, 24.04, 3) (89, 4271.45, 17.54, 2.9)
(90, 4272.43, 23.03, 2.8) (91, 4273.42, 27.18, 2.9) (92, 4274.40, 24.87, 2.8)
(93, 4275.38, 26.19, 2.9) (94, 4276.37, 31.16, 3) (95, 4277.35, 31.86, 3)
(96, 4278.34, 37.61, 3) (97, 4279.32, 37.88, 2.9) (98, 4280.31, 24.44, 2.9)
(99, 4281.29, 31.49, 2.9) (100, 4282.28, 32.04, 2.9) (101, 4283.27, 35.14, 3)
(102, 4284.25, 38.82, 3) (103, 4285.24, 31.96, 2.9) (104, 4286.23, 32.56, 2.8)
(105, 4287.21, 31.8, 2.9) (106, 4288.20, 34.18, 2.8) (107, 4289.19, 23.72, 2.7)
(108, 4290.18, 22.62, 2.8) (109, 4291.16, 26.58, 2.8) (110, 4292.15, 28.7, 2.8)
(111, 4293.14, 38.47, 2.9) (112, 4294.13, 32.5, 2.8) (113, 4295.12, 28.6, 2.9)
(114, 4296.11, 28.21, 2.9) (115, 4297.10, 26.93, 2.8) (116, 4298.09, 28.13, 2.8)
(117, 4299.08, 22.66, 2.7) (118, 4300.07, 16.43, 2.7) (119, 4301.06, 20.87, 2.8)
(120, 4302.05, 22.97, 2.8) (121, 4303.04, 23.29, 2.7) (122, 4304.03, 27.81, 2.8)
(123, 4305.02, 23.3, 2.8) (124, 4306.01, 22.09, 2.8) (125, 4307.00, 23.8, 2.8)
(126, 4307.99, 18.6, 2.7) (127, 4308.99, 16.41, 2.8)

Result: 0.11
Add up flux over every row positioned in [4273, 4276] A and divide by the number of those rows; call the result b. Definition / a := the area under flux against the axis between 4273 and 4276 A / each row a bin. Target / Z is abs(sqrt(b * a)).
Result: 45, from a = 79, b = 26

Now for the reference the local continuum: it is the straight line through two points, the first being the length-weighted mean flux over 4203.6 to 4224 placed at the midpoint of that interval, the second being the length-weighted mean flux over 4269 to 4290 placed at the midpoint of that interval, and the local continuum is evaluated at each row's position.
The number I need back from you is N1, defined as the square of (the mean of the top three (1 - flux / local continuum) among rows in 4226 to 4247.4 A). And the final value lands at 0.31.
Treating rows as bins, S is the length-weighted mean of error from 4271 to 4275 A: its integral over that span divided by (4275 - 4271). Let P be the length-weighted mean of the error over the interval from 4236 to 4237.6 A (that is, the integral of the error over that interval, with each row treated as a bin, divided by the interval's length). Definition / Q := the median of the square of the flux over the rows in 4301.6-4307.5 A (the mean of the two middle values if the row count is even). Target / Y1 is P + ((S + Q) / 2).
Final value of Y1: 276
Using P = 3.07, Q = 543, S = 2.9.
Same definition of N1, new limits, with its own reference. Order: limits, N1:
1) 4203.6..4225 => 0.02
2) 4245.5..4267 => 0.05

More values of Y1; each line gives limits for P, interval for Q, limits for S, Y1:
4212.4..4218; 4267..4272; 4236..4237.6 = 372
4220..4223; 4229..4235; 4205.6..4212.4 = 582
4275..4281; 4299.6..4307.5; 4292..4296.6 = 272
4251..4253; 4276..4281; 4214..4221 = 512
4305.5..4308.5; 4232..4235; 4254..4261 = 552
